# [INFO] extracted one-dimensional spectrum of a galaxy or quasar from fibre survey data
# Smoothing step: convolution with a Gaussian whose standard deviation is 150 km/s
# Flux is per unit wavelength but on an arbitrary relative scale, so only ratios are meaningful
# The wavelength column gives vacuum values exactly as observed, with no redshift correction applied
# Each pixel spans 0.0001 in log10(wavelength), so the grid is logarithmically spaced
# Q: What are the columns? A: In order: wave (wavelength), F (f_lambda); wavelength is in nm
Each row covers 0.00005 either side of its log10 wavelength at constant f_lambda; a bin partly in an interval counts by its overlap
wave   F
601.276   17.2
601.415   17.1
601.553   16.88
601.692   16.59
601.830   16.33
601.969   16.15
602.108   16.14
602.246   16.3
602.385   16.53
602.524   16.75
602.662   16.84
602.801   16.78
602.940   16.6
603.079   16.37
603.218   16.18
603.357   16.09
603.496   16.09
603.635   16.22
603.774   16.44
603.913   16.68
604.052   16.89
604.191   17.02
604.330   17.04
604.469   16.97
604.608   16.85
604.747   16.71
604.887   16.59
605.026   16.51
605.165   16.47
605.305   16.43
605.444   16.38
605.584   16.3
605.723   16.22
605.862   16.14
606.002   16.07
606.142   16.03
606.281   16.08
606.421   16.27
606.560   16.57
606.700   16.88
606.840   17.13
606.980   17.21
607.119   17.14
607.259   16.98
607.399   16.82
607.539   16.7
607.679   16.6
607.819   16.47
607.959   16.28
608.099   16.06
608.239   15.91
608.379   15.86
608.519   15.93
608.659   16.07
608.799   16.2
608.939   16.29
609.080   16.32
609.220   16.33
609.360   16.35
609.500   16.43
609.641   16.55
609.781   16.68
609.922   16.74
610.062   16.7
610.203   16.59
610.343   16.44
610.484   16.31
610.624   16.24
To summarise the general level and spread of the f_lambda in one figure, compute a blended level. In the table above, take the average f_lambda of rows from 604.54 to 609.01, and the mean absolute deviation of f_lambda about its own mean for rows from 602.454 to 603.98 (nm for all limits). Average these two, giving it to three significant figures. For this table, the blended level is 8.34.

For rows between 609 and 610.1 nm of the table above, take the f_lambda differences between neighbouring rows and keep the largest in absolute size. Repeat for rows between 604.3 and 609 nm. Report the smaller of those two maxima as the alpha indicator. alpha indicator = 0.13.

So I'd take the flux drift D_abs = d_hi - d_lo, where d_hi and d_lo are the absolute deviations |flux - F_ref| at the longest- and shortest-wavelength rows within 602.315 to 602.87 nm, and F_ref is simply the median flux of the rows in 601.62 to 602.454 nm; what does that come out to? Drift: 0.25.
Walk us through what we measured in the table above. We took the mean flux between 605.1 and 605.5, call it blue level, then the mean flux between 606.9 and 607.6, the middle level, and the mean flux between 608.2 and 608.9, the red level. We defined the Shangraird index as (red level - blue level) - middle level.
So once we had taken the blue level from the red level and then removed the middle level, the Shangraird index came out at -17.4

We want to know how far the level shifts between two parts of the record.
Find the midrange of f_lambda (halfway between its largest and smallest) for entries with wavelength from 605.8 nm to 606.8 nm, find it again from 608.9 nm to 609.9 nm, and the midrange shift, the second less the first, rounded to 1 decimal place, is 0.0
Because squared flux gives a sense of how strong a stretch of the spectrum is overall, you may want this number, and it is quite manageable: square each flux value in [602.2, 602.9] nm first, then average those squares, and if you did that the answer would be 277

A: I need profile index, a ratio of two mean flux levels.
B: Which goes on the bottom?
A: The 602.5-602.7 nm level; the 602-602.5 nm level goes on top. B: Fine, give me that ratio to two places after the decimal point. 0.97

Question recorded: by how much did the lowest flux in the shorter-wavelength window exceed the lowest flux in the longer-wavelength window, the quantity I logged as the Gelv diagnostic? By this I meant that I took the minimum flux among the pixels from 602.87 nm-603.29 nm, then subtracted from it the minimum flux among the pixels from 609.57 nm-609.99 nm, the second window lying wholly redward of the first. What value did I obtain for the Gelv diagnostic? -0.37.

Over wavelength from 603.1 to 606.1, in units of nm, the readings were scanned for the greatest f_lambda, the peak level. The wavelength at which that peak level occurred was 604.330 nm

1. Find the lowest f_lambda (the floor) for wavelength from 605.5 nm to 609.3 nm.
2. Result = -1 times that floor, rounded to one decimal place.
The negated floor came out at -15.9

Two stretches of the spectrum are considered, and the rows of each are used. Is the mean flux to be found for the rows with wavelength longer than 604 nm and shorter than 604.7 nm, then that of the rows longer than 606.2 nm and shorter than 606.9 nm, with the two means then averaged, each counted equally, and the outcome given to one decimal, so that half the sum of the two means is 16.8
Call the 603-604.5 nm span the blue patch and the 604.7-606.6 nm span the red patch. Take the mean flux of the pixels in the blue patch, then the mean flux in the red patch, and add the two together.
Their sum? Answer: 32.9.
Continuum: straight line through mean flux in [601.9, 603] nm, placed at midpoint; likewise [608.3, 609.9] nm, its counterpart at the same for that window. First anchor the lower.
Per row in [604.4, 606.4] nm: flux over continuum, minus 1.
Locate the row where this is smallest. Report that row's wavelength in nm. 606.142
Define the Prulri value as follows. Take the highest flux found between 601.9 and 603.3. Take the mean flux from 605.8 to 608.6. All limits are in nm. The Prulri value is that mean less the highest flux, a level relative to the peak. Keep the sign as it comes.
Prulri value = -0.4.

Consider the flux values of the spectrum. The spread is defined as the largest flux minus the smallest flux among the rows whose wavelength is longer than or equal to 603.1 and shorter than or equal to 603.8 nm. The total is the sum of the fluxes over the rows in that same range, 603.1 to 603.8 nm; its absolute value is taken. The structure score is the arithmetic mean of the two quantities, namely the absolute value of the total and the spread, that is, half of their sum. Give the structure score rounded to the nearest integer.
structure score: 41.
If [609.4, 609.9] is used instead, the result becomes 25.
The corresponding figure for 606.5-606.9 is 26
